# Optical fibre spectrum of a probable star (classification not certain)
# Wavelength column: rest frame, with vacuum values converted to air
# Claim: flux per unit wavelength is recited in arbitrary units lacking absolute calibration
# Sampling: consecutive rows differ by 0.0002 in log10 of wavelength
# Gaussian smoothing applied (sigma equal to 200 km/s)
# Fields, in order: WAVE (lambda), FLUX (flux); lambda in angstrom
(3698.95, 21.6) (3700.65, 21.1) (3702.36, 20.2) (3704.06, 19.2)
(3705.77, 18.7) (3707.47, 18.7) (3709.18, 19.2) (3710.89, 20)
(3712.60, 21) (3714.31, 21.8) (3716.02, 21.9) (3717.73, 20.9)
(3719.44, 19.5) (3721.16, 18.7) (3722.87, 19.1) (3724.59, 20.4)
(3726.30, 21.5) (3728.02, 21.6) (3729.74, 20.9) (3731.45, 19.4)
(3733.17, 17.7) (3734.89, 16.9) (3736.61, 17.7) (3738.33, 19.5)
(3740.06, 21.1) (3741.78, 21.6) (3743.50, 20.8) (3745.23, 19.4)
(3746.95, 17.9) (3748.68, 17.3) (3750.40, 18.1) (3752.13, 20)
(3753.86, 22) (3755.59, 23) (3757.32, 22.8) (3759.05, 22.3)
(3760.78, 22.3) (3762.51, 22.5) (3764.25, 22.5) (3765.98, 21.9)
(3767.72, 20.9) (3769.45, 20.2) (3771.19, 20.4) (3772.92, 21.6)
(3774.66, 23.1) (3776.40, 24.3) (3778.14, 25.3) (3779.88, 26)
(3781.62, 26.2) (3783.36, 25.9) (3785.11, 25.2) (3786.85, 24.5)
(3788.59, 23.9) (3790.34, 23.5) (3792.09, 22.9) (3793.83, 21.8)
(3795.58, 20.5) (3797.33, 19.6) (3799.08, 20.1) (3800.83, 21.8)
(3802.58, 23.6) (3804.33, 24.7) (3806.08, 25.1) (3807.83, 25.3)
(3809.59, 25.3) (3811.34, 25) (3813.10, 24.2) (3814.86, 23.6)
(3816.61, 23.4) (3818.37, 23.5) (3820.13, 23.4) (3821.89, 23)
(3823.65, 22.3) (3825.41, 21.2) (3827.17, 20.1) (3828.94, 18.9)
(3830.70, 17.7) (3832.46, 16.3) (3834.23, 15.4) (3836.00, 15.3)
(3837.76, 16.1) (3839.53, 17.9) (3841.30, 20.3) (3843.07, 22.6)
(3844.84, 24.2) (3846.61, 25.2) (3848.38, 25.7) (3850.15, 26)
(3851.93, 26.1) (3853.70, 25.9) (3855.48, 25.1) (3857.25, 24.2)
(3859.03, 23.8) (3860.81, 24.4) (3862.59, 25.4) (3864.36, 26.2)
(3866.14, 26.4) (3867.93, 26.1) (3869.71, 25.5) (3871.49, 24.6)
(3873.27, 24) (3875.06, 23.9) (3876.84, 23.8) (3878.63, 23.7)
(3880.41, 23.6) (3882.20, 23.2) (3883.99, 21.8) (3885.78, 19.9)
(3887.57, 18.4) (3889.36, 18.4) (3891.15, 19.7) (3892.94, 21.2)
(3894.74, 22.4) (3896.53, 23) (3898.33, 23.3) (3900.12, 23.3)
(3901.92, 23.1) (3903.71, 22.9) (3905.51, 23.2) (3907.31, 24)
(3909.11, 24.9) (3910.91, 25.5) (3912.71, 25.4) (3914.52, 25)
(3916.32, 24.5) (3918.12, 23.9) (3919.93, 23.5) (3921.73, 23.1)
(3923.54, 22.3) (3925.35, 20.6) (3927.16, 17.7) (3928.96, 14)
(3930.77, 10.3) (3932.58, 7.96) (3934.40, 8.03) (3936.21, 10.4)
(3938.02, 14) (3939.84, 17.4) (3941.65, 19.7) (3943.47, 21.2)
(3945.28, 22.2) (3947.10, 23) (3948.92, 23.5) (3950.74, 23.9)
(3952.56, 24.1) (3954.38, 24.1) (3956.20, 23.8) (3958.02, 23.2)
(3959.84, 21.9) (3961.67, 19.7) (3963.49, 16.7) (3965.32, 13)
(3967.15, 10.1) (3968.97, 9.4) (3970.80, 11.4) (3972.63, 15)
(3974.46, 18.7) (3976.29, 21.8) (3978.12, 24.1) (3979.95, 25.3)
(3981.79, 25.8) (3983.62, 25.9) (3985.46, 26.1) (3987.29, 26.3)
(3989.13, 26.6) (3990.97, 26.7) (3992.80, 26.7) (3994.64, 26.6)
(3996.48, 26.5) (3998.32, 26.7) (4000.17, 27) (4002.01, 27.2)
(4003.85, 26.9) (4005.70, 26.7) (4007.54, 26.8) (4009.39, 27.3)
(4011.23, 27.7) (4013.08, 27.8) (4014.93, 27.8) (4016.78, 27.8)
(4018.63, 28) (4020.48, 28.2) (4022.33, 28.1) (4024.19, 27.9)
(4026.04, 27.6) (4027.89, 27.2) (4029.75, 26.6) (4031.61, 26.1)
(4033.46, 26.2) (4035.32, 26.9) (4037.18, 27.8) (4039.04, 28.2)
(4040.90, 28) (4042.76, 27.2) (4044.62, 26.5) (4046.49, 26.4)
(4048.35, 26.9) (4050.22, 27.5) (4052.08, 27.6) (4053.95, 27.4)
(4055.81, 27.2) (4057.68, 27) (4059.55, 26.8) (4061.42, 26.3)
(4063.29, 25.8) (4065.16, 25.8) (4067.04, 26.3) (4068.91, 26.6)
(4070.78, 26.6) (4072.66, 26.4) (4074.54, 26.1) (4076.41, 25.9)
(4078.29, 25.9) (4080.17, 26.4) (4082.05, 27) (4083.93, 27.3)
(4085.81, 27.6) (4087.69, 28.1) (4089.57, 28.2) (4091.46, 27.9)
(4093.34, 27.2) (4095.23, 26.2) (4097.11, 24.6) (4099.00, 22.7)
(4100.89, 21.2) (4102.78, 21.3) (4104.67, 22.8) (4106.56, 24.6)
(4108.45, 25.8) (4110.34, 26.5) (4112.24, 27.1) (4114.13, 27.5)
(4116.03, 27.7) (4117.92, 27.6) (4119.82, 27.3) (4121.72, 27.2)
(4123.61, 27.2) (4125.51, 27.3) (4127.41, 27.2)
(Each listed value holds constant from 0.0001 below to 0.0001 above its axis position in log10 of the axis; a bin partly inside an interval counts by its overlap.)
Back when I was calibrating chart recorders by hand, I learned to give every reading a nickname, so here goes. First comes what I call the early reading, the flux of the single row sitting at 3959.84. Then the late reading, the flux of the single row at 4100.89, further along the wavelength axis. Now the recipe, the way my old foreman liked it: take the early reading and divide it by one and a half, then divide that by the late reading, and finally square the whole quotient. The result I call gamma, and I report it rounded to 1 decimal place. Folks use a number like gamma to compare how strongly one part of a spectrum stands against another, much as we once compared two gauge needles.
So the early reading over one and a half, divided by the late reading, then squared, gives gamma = 0.5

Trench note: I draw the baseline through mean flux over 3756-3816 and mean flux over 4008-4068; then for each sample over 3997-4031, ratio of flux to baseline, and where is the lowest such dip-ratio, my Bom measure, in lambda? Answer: 4029.75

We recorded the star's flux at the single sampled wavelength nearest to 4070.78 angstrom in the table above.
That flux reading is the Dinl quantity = 26.6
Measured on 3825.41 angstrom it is 21.2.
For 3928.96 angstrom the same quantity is 14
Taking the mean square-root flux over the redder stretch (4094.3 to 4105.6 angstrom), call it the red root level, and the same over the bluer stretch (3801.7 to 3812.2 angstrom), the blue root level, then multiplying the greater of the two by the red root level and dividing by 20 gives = 1.20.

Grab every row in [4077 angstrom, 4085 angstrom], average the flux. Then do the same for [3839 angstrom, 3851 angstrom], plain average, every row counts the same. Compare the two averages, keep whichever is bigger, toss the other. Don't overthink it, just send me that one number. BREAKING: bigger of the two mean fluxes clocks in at 26.6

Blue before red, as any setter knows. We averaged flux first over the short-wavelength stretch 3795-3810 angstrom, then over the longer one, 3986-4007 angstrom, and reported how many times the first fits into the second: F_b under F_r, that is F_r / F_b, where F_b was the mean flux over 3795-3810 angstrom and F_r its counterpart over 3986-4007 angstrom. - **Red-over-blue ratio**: 1.17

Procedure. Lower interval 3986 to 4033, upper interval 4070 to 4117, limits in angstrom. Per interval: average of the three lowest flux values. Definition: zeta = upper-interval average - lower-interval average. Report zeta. -4.6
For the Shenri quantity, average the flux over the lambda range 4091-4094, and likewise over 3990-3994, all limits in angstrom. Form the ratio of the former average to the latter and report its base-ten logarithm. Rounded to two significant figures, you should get 0.014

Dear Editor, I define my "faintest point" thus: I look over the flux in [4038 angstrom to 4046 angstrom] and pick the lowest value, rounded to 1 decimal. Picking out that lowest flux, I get 26.5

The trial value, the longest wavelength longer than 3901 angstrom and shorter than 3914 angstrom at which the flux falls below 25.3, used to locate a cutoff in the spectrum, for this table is 3909.11 angstrom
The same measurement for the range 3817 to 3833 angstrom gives 3832.46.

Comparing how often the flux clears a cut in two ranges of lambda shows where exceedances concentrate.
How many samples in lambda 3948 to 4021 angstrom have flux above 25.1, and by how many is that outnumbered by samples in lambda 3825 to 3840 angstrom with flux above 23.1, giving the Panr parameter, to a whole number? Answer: -23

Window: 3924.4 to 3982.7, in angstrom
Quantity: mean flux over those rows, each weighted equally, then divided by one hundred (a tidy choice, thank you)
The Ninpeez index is 0.182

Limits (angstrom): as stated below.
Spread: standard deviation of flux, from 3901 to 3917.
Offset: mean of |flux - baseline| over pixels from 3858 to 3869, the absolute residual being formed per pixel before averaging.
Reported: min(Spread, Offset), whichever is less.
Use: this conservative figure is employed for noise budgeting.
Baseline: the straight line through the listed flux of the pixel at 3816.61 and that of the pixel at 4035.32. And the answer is 1.0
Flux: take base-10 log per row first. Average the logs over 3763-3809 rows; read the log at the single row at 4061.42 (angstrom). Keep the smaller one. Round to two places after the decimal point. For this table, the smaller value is 1.36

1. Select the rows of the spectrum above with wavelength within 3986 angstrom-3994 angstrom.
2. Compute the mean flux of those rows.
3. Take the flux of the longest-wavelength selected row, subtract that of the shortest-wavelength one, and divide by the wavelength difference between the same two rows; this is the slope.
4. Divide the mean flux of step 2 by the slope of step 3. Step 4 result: 366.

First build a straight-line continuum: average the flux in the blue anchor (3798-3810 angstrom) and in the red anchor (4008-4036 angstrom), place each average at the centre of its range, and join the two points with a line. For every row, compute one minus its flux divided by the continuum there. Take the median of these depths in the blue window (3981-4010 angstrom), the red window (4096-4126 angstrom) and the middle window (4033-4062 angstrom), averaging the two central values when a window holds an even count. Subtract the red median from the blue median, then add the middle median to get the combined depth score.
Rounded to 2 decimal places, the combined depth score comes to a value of -0.04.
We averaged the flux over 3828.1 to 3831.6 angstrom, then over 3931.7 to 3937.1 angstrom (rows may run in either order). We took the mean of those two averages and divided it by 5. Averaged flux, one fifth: 2.71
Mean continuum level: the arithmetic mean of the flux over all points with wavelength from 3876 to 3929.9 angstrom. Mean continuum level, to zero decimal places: 22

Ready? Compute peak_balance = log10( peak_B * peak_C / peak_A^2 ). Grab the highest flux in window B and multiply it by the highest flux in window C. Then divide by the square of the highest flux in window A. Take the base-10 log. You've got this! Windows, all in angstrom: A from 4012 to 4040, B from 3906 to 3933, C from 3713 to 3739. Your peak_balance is -0.154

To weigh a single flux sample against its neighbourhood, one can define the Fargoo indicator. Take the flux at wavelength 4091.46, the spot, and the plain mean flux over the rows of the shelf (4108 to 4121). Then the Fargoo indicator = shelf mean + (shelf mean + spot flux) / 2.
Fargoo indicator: 54.6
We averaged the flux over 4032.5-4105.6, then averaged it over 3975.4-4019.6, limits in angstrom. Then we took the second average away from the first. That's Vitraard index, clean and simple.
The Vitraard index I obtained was 0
